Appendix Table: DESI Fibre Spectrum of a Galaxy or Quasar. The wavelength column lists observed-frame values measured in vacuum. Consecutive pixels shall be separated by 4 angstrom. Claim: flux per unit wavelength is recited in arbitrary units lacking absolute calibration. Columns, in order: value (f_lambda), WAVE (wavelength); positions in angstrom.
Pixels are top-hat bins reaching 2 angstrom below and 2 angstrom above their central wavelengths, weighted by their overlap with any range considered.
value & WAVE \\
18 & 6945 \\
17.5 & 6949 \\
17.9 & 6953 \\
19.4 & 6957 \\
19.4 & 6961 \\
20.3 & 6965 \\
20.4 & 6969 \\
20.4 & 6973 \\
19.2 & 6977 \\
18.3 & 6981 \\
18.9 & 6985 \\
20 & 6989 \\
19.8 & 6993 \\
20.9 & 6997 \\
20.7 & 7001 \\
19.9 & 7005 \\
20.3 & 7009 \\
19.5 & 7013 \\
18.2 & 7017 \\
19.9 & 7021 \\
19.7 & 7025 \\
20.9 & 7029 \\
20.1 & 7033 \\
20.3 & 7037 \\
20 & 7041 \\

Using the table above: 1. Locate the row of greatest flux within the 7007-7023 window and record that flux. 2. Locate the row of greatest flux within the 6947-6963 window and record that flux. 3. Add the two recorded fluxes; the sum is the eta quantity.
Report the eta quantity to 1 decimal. 39.7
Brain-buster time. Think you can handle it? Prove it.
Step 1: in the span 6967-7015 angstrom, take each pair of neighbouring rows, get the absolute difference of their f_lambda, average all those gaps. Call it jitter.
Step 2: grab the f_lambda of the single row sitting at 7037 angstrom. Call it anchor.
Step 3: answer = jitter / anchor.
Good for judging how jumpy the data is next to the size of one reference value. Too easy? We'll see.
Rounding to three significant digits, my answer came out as 0.0327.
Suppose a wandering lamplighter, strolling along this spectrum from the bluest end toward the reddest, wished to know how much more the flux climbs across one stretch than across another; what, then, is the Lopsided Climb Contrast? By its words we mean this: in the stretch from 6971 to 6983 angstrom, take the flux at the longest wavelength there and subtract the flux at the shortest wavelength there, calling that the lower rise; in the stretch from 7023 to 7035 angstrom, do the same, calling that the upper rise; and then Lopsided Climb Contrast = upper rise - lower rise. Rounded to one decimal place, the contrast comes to 2.5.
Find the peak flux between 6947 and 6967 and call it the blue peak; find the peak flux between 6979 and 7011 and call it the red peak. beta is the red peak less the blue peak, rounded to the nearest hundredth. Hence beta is 0.60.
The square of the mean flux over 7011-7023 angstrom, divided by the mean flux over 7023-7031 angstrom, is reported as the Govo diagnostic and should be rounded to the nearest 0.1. 18.2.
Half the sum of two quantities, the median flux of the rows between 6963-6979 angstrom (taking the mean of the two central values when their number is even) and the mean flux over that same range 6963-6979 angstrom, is 20.2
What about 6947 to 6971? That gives 19.3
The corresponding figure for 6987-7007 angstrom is 20.1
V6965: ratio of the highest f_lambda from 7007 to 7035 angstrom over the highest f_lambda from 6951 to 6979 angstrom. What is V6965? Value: 1.025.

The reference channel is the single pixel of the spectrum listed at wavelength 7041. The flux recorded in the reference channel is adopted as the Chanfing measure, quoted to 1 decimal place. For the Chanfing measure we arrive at 20.0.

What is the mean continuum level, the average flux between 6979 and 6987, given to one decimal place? 18.6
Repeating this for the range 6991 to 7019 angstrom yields 19.9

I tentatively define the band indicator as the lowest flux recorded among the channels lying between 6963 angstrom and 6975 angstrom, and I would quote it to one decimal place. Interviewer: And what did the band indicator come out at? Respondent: 20.3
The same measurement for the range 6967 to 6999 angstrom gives 18.3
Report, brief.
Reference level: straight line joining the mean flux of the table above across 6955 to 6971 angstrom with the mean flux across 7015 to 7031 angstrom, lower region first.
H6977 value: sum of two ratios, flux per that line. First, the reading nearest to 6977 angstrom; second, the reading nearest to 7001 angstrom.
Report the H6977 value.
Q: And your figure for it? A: 2.02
